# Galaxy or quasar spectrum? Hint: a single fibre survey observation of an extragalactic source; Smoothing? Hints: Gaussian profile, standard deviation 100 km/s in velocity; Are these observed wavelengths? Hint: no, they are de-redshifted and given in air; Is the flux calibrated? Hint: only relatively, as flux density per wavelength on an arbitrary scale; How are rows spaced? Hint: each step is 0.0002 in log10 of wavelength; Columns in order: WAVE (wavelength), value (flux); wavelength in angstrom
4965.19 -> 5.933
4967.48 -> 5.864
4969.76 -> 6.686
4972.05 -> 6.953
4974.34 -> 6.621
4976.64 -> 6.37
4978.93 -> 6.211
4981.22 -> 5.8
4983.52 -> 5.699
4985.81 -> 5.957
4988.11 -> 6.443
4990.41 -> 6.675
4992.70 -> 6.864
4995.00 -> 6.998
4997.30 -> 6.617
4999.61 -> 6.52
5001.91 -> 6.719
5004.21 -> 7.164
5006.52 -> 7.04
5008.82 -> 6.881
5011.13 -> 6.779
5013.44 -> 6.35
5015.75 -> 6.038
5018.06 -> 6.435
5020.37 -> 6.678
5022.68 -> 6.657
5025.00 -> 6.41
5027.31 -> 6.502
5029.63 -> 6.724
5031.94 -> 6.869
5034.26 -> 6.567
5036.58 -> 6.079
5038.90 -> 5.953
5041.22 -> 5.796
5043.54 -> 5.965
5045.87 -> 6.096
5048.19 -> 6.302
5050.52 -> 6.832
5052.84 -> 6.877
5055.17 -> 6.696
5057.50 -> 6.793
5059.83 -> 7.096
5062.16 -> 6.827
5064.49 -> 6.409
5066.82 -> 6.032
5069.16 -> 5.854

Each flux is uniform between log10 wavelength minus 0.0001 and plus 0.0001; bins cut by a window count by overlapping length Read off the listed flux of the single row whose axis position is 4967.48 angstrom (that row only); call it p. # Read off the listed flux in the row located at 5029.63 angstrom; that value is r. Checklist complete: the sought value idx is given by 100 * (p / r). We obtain 87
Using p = 5.864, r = 6.724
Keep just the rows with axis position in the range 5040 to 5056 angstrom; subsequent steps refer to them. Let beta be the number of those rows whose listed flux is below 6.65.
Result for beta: 4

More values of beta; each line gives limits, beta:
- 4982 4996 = 3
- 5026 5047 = 7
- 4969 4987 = 6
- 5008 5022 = 3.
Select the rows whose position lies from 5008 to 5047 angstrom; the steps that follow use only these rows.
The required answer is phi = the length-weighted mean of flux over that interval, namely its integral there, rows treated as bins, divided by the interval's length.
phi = 6.4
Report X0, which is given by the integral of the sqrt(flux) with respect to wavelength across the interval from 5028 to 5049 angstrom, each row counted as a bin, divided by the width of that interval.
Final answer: 2.50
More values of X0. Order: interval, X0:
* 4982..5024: 2.56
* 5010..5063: 2.55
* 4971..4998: 2.53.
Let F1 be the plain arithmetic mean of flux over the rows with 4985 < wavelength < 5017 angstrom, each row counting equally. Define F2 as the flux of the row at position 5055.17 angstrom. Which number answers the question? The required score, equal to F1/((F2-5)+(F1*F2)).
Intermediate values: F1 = 6.65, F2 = 6.696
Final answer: 0.144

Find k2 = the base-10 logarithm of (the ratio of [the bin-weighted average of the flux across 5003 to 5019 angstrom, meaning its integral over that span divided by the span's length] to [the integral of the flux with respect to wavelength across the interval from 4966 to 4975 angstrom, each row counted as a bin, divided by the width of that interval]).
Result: 0.011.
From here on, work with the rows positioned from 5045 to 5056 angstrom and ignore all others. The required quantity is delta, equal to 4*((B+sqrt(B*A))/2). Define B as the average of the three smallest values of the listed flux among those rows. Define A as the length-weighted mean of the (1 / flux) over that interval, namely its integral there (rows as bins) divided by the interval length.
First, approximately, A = 0.153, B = 6.36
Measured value 14.7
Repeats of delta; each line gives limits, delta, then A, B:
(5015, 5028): 14.6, 0.155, 6.29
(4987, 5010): 15.0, 0.147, 6.53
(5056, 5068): 14.8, 0.151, 6.41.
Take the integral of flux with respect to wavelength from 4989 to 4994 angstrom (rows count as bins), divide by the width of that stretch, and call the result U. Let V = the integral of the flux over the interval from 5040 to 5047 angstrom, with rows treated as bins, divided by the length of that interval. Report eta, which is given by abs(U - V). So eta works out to 0.82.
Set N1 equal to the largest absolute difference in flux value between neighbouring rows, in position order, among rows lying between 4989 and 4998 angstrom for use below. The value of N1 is 0.38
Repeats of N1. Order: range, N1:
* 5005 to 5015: 0.43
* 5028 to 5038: 0.49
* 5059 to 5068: 0.42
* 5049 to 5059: 0.18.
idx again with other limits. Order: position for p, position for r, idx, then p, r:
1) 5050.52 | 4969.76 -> 102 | 6.832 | 6.686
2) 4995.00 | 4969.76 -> 105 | 6.998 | 6.686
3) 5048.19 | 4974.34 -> 95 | 6.302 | 6.621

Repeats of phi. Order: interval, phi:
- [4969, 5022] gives 6.5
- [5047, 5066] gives 6.7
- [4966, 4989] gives 6.3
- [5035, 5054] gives 6.2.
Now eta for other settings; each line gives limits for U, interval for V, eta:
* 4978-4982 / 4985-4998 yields 0.59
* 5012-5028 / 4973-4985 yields 0.30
